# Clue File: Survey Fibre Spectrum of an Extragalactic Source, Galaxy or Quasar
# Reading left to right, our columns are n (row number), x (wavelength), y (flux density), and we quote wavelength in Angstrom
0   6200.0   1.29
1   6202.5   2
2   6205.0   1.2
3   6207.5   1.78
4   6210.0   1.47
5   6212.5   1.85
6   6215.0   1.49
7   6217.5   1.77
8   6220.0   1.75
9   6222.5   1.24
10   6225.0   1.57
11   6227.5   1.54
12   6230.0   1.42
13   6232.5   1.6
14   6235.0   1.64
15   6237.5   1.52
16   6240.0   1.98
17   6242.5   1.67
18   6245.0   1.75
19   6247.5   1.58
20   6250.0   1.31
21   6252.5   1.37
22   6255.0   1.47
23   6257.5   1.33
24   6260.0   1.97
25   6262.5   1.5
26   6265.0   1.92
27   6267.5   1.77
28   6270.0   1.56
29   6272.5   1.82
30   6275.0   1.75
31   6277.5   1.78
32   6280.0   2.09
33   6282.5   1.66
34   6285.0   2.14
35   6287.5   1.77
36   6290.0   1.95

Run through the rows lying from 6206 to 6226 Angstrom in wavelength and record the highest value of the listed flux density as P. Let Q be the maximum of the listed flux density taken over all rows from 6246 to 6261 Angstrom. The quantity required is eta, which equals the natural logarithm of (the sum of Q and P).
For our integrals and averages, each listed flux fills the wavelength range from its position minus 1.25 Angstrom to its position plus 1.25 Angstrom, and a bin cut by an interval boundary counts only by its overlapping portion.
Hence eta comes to 1.34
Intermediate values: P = 1.85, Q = 1.97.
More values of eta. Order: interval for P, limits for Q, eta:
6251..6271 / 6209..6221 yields 1.34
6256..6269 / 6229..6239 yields 1.28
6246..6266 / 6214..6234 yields 1.32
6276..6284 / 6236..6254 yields 1.40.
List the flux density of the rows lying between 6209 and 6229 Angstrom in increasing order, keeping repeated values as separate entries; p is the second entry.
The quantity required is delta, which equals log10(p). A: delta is 0.17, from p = 1.47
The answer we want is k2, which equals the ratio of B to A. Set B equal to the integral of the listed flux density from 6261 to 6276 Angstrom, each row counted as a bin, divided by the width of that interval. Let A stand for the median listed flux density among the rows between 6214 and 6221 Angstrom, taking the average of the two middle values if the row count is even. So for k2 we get 0.98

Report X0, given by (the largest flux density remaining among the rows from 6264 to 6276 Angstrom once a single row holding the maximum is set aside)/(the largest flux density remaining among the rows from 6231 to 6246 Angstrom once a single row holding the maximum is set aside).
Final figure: 1.04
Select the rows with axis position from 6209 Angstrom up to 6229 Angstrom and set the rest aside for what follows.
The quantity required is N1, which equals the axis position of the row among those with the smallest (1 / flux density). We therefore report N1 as 6212.5 Angstrom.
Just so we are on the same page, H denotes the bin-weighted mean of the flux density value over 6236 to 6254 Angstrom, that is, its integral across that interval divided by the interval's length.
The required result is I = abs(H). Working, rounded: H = 1.60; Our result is 1.60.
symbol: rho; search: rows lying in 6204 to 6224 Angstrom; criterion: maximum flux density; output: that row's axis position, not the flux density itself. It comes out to 6212.5 Angstrom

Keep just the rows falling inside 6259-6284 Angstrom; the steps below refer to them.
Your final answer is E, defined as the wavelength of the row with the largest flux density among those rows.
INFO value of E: 6280.0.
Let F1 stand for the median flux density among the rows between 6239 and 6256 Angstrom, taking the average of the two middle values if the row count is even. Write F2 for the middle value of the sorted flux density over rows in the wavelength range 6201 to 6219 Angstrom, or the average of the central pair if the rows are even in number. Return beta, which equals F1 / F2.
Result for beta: 0.89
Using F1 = 1.58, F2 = 1.77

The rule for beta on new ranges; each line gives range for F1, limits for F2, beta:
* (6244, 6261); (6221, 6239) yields 0.95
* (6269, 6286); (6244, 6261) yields 1.21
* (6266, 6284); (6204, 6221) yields 1.01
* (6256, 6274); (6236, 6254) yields 1.12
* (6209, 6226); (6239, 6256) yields 0.99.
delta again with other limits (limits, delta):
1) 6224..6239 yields 0.18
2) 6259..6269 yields 0.25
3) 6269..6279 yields 0.24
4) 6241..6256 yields 0.14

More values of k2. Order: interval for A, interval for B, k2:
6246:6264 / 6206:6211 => 1.10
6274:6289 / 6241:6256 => 0.86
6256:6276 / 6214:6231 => 0.88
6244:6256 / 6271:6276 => 1.21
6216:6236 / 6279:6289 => 1.21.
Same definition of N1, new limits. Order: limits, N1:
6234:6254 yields 6240.0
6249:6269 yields 6260.0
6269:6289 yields 6285.0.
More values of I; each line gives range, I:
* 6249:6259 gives 1.39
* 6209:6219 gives 1.65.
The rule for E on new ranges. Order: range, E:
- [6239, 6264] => 6240.0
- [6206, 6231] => 6212.5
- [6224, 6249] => 6240.0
